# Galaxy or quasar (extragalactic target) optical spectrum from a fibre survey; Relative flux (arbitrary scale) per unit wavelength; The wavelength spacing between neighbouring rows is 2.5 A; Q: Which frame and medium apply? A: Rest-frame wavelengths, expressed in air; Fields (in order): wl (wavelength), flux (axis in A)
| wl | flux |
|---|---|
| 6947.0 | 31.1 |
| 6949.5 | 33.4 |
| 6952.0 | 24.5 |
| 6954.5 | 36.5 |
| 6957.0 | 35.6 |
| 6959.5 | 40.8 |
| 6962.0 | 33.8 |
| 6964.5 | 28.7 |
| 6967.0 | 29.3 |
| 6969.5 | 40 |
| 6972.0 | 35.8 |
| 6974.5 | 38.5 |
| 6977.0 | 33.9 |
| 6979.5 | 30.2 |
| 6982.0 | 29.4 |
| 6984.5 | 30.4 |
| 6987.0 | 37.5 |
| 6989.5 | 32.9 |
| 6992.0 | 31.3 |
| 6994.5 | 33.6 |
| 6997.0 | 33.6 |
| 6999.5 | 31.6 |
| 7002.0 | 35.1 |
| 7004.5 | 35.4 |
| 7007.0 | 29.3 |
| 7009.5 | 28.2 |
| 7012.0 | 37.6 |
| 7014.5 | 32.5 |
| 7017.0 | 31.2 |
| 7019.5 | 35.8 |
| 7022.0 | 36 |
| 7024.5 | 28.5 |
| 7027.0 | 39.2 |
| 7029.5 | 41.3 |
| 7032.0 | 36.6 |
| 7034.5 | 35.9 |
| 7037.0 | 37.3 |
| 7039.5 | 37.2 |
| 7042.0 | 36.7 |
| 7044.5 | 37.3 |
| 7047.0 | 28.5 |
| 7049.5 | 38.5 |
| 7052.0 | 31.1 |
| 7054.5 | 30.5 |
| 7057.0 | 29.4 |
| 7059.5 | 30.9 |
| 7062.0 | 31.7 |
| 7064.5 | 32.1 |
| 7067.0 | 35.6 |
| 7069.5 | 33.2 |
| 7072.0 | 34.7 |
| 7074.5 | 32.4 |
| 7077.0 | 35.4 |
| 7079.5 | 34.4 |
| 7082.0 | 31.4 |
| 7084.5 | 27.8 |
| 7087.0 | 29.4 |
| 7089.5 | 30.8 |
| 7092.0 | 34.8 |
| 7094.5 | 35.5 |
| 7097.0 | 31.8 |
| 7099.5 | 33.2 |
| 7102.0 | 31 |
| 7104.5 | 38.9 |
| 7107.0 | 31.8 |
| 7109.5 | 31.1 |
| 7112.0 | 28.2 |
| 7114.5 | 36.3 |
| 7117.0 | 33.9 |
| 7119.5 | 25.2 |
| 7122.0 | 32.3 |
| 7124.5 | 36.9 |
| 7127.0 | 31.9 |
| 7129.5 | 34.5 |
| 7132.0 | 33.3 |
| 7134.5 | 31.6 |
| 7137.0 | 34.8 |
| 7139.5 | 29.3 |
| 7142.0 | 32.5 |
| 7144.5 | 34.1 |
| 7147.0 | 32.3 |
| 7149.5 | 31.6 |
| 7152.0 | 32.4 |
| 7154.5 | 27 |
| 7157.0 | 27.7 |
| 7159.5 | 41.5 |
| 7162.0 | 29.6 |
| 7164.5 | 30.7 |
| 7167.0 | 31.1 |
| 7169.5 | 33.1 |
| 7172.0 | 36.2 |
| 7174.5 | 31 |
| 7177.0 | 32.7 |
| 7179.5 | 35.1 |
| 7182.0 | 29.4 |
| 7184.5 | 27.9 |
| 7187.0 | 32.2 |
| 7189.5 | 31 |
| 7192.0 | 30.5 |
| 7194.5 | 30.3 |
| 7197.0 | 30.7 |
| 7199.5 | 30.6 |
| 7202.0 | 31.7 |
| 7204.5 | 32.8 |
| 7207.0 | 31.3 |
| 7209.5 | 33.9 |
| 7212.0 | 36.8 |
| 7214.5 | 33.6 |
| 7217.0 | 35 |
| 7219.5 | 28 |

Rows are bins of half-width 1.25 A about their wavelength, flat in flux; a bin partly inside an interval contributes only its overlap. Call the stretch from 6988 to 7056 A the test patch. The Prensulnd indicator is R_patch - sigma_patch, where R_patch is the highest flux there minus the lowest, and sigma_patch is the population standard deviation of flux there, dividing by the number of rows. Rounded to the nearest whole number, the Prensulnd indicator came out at 10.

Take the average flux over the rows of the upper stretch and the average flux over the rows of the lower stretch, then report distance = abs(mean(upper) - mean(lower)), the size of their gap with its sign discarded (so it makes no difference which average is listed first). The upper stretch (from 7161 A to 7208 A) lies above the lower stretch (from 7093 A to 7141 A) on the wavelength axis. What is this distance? 1.2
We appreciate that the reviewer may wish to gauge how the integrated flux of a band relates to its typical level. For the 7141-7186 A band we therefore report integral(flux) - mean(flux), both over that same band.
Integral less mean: 1408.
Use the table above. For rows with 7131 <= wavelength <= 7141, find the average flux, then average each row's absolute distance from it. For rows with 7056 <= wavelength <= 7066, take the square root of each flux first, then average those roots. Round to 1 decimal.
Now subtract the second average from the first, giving -3.8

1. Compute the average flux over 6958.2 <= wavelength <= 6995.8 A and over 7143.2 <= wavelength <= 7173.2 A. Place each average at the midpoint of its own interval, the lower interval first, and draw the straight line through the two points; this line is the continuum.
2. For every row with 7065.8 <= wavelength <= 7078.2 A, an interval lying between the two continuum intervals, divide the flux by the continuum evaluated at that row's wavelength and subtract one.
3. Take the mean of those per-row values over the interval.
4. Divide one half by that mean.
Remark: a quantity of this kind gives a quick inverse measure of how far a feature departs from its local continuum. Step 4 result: 13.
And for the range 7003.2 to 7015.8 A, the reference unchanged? -19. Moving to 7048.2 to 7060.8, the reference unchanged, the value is -16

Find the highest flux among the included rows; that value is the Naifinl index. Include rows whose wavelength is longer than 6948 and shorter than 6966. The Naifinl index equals 40.8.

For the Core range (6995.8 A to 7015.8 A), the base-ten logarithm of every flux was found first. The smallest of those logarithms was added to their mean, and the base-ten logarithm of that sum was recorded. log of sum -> 0.472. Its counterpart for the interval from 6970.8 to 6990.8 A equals 0.476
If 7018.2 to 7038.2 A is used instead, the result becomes 0.479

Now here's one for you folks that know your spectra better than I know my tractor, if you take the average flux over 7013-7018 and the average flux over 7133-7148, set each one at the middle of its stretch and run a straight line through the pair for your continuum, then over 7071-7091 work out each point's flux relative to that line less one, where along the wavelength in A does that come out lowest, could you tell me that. 7084.5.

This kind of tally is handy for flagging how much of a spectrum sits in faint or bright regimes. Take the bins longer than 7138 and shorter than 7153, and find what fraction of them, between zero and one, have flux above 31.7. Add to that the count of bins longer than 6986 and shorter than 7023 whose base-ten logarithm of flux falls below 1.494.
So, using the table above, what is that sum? 2.7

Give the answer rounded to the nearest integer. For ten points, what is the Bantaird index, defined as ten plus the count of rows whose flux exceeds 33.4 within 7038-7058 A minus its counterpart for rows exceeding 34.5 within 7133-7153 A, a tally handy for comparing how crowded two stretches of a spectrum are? 13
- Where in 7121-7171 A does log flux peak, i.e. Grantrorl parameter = 7159.5 A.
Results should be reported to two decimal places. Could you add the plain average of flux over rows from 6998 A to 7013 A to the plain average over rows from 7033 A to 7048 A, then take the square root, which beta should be 8.27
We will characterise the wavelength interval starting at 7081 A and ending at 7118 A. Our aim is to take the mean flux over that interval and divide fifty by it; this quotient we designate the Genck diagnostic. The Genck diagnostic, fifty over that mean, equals 1.54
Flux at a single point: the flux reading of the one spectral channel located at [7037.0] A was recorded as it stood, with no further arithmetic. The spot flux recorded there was 37.3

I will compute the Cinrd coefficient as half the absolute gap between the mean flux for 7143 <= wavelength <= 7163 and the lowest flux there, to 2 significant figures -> 2.5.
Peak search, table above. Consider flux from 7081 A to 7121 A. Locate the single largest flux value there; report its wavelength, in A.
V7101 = 7104.5 A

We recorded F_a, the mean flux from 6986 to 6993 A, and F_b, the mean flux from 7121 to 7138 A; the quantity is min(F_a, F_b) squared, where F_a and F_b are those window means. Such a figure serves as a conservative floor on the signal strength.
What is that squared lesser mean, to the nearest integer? 1130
